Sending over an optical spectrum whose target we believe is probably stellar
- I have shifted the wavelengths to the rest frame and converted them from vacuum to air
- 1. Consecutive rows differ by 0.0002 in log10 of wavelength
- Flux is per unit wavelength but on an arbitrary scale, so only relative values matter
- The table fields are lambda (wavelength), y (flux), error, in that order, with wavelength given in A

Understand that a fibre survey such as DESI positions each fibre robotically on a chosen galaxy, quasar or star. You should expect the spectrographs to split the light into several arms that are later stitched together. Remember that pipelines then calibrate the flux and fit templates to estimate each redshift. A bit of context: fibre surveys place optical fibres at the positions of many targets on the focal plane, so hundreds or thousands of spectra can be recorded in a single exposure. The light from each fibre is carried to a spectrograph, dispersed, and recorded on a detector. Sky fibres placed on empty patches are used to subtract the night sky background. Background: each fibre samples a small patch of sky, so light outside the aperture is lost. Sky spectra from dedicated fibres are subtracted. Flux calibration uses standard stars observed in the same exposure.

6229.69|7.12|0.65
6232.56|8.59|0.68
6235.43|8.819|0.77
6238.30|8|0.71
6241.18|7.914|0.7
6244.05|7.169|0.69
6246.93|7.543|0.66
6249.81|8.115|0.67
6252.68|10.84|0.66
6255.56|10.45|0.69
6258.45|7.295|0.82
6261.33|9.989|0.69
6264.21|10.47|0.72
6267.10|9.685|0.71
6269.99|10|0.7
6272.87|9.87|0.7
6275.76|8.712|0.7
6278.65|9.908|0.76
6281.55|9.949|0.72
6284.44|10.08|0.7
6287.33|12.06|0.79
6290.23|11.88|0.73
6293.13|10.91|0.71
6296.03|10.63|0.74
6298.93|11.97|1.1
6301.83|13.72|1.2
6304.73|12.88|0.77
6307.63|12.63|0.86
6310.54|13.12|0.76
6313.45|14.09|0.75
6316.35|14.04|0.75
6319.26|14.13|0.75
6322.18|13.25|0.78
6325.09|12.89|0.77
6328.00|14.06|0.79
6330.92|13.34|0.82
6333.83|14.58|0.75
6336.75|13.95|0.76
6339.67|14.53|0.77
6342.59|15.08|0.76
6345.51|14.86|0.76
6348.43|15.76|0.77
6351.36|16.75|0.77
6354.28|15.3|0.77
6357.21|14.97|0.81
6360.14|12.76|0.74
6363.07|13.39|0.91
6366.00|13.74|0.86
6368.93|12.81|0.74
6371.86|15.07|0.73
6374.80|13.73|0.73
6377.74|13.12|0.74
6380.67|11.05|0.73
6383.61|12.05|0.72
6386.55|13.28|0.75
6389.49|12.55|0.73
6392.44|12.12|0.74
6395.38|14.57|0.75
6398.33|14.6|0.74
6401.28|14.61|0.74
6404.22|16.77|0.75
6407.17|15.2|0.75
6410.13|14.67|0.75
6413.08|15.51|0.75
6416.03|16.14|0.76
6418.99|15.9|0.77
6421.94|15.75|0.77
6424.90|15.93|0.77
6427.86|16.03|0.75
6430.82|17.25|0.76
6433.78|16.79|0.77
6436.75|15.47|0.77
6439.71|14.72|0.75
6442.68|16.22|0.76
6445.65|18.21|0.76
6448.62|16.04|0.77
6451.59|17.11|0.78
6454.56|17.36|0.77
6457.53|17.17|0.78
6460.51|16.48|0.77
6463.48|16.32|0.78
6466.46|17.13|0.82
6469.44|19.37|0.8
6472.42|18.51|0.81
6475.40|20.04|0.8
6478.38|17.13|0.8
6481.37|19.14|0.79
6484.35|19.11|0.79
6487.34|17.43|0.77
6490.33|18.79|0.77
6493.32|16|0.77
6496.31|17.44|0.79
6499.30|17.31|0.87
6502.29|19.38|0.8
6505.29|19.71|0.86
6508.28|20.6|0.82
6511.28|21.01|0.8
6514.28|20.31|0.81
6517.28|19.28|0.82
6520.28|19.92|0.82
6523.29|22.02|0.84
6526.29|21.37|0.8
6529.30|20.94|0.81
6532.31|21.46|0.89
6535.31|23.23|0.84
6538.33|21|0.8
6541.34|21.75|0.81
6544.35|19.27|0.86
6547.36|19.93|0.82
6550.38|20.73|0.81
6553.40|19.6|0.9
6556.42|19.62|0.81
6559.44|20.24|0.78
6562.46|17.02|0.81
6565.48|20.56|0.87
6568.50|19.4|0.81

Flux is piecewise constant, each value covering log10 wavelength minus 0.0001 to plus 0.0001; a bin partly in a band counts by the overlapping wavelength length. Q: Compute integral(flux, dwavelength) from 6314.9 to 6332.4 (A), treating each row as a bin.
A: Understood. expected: 238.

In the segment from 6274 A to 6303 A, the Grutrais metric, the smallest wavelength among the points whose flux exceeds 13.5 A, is 6301.83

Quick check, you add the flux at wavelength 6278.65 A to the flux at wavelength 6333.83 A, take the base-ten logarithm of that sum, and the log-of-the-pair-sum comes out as 1.39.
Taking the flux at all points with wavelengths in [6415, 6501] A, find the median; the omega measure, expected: 17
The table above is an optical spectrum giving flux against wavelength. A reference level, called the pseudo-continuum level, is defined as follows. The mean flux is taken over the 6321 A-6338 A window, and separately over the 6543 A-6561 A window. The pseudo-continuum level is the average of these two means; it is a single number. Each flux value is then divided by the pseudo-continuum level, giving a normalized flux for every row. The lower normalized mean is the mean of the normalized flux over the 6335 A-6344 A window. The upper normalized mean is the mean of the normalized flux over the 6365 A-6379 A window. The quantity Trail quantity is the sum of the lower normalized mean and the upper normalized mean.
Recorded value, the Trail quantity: 1.68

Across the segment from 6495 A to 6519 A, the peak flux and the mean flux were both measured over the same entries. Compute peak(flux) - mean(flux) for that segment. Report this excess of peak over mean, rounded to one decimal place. 1.6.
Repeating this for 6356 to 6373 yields 1.3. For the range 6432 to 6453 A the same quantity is 1.8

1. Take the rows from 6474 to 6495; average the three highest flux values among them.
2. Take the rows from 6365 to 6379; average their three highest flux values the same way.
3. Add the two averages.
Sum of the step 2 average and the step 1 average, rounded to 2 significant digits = 34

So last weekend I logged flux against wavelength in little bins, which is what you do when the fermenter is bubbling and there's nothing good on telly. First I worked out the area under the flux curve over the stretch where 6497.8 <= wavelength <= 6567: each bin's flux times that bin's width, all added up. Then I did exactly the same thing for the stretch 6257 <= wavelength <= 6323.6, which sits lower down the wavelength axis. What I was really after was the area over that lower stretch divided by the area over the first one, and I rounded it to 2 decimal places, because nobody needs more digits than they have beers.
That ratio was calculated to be 0.54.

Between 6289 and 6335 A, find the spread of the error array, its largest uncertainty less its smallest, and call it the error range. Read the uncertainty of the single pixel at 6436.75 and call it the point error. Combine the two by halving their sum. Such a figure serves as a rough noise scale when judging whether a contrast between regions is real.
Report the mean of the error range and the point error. 0.63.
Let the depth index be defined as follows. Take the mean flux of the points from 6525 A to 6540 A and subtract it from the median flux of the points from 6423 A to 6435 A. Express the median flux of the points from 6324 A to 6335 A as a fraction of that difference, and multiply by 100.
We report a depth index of -264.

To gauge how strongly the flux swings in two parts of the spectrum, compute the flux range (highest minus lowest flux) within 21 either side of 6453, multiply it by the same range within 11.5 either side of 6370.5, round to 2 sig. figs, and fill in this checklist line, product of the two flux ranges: 19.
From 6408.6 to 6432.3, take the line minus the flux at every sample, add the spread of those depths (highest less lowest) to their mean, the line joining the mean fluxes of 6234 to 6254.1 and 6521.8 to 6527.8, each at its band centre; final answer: 2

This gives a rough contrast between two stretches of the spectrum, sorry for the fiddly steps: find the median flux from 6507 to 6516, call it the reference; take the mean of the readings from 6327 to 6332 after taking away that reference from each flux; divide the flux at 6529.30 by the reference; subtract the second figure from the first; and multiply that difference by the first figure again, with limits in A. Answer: 55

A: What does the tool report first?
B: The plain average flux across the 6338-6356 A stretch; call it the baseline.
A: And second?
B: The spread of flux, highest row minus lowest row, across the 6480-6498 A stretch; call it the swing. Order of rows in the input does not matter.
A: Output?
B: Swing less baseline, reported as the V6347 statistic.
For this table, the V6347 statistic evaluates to -12.2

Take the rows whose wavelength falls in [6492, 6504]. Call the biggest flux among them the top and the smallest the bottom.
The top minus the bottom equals 3.4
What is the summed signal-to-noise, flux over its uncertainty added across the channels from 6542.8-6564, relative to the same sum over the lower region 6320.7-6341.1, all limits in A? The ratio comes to 1.33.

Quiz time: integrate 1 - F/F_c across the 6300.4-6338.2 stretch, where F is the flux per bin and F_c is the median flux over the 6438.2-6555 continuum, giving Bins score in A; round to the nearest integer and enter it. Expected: 11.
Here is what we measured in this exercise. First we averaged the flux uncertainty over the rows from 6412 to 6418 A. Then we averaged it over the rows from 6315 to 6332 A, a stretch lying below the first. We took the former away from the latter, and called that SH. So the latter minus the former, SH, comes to 0.02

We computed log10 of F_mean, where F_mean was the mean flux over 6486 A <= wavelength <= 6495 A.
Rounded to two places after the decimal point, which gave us 1.24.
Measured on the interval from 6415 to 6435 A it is 1.21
